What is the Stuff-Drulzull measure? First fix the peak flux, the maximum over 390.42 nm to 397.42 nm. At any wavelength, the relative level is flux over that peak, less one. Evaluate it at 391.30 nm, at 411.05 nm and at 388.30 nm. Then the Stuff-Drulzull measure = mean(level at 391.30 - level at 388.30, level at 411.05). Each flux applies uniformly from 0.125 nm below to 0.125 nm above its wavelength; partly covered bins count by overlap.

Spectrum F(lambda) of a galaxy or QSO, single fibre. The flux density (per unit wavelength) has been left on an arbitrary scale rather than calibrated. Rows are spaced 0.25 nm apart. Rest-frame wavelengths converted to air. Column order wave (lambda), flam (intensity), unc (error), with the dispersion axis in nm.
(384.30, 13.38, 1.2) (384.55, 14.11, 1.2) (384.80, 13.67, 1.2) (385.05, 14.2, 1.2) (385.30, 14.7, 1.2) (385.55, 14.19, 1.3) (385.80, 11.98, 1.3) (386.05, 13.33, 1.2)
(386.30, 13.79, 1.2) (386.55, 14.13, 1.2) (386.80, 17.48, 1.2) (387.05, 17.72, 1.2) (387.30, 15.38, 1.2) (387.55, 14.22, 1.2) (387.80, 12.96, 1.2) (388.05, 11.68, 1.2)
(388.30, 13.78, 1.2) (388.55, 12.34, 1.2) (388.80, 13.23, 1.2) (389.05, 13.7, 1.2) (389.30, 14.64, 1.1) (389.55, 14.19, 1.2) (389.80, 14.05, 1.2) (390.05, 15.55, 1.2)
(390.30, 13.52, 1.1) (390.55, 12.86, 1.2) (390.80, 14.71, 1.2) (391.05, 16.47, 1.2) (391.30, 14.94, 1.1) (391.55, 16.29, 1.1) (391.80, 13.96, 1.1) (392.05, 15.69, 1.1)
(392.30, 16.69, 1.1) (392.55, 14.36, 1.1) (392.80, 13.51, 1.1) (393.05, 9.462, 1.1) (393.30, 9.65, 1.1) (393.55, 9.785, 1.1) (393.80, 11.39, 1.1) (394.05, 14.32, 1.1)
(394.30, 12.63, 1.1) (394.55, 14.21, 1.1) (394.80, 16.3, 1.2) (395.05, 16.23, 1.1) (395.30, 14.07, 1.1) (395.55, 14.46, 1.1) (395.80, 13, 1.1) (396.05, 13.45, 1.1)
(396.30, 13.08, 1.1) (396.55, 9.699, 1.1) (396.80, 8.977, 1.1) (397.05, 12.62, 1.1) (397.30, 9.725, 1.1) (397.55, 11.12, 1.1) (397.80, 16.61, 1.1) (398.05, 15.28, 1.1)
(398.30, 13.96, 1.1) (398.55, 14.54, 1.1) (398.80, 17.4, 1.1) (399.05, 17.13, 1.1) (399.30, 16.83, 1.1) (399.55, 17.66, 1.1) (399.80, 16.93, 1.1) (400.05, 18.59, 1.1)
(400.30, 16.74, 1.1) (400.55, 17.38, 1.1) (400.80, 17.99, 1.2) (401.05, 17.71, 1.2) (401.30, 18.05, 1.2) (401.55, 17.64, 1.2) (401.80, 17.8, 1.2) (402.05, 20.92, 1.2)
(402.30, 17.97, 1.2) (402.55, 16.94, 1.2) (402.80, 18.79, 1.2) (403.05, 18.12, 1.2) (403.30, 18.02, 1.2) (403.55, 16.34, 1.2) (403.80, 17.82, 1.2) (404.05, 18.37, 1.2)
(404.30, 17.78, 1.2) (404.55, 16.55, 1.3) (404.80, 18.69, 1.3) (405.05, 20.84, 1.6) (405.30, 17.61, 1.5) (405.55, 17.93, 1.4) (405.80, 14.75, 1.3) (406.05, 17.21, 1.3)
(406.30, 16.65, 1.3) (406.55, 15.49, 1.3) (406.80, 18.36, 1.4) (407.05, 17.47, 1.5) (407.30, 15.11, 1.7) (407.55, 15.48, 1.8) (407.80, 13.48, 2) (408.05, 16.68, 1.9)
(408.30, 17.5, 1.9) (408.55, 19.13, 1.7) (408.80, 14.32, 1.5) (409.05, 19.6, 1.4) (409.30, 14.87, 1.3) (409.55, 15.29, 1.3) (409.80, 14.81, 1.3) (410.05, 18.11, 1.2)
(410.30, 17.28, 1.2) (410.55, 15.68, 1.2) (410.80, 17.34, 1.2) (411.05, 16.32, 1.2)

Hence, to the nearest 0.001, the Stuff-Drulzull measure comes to 0.024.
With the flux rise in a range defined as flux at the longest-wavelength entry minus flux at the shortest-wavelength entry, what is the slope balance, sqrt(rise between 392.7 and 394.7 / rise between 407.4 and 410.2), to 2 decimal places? 0.52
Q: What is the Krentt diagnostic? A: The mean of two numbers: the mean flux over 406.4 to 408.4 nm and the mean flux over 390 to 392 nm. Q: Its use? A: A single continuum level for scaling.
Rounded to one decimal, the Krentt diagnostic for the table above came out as 15.5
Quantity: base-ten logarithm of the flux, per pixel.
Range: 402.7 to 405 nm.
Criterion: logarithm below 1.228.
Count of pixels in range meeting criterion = 2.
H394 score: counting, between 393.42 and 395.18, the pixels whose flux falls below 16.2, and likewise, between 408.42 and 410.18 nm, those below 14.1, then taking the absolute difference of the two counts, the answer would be 5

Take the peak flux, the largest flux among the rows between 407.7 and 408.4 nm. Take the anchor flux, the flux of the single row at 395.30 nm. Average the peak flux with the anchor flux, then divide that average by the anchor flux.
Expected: 1.12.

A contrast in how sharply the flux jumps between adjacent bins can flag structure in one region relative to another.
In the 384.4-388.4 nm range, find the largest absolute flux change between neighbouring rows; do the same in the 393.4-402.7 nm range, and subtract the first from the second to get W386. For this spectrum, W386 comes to 2.1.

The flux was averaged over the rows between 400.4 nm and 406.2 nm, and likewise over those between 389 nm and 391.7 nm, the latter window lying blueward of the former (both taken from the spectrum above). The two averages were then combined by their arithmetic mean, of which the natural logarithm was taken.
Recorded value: 2.79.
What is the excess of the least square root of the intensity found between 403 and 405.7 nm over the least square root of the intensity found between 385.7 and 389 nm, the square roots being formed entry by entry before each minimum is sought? 0.62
